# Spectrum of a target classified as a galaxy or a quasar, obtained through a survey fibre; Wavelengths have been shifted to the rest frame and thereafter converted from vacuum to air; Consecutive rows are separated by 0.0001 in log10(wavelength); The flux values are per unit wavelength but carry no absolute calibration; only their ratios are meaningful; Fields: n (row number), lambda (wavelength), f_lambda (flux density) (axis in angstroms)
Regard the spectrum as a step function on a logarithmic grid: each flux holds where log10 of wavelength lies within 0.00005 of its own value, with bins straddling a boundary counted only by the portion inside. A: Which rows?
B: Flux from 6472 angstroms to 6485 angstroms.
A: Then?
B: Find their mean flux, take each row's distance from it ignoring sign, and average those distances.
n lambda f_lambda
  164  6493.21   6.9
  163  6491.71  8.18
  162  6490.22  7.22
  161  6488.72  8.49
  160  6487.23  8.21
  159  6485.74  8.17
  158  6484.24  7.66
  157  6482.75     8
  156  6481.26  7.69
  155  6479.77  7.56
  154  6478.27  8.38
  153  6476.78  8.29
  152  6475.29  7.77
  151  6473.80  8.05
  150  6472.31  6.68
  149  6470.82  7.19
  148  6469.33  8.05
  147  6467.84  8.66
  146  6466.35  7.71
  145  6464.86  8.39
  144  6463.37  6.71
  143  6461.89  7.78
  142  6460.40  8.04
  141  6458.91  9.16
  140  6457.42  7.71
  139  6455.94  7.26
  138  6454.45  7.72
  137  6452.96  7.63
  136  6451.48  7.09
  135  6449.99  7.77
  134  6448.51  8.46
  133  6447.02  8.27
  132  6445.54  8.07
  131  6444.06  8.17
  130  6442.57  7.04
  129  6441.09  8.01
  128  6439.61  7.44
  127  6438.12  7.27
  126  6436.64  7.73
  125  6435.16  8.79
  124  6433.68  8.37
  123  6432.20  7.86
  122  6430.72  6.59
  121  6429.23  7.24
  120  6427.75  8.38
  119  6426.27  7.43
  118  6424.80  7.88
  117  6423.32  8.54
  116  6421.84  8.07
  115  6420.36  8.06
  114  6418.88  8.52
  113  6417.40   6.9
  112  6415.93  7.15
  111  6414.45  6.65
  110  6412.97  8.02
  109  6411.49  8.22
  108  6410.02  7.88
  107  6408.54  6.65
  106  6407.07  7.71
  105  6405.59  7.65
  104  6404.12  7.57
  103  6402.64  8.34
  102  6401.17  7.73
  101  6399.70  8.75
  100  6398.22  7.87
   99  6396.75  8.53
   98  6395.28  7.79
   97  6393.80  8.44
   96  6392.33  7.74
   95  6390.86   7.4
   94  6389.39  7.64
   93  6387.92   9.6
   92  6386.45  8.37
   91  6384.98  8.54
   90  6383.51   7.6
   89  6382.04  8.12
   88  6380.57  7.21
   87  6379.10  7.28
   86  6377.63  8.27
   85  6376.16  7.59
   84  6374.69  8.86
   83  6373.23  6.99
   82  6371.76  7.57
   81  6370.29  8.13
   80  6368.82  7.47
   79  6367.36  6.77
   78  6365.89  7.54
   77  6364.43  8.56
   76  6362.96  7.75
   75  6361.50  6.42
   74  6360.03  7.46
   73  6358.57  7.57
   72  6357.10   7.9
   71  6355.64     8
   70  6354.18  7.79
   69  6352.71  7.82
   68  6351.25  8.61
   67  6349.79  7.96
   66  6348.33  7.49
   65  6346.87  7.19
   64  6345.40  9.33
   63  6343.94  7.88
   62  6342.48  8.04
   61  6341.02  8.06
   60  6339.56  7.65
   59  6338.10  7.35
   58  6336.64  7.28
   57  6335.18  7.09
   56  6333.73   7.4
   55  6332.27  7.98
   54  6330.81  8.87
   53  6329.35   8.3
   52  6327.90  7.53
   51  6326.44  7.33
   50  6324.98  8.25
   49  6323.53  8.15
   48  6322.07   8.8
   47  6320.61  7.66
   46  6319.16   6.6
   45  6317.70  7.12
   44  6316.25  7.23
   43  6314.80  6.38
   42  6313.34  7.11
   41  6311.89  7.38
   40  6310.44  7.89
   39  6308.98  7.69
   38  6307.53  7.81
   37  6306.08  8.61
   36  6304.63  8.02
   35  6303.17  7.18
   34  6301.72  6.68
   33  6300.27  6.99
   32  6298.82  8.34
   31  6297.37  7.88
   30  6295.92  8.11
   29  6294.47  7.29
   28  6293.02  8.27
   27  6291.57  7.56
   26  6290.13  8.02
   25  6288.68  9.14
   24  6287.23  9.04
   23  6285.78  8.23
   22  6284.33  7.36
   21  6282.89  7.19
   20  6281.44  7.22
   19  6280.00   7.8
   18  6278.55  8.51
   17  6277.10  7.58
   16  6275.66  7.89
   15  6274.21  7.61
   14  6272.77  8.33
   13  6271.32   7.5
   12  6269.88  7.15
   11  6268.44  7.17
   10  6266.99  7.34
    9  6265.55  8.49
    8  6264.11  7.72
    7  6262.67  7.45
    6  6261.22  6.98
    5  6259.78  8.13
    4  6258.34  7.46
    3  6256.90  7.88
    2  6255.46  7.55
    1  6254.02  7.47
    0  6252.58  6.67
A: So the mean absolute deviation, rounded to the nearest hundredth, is 0.35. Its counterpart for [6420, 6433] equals 0.46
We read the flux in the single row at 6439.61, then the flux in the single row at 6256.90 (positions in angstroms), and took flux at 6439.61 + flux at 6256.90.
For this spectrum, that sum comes 15.3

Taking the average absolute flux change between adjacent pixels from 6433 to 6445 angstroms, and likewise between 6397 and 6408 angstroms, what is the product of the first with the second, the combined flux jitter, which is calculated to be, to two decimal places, 0.39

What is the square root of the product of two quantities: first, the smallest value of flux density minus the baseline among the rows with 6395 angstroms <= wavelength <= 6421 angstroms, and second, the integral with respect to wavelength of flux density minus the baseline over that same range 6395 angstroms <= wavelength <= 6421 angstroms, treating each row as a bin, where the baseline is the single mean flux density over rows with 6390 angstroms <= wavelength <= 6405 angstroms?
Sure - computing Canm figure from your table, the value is 2.9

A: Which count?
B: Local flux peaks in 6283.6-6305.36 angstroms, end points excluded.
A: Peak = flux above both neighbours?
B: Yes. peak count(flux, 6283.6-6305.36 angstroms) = 4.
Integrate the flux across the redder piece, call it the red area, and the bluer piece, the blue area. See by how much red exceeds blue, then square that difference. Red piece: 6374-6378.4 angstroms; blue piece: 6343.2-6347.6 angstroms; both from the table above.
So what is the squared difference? 0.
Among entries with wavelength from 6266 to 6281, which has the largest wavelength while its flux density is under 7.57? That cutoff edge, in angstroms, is 6271.32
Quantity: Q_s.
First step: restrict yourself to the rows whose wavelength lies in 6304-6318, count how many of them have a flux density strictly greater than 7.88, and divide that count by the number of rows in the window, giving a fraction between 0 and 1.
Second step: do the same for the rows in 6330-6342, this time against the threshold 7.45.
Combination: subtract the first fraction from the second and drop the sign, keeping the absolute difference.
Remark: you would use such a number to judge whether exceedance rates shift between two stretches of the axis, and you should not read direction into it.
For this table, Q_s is 0.20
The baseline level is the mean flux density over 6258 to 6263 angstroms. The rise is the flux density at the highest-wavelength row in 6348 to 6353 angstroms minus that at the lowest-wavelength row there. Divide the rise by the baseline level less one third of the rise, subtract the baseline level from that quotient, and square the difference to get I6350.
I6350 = 56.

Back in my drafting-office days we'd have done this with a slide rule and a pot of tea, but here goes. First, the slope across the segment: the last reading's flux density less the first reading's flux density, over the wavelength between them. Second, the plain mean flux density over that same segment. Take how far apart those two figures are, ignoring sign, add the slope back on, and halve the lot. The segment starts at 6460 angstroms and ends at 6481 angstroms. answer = 3.90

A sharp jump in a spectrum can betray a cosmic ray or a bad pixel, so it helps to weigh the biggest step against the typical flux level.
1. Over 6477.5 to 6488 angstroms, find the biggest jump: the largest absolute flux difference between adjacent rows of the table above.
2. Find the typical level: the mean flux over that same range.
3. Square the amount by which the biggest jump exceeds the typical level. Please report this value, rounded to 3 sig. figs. 50.9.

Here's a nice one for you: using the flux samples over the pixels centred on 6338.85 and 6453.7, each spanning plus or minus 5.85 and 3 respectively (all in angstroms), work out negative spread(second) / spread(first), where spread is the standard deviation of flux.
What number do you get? -0.8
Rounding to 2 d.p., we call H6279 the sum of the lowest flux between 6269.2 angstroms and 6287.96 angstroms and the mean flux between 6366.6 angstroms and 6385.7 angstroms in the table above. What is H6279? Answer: 14.87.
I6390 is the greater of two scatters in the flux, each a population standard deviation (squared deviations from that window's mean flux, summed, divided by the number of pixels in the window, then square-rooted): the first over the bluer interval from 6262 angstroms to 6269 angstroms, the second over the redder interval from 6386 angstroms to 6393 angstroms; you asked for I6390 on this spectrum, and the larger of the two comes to 0.79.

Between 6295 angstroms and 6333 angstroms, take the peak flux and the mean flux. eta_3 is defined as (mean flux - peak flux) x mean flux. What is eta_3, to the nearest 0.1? -9.1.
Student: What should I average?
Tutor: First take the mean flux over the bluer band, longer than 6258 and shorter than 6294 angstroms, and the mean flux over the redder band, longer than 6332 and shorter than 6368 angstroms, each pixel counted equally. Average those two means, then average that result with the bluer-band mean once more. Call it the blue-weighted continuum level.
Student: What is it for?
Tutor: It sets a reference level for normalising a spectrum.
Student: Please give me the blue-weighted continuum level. 7.78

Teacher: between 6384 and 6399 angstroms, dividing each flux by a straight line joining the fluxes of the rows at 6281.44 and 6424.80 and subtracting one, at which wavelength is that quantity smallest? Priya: 6390.86 angstroms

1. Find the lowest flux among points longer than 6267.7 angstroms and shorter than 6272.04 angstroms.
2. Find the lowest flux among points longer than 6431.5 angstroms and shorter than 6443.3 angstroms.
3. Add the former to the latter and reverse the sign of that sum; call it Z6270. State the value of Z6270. -14.2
